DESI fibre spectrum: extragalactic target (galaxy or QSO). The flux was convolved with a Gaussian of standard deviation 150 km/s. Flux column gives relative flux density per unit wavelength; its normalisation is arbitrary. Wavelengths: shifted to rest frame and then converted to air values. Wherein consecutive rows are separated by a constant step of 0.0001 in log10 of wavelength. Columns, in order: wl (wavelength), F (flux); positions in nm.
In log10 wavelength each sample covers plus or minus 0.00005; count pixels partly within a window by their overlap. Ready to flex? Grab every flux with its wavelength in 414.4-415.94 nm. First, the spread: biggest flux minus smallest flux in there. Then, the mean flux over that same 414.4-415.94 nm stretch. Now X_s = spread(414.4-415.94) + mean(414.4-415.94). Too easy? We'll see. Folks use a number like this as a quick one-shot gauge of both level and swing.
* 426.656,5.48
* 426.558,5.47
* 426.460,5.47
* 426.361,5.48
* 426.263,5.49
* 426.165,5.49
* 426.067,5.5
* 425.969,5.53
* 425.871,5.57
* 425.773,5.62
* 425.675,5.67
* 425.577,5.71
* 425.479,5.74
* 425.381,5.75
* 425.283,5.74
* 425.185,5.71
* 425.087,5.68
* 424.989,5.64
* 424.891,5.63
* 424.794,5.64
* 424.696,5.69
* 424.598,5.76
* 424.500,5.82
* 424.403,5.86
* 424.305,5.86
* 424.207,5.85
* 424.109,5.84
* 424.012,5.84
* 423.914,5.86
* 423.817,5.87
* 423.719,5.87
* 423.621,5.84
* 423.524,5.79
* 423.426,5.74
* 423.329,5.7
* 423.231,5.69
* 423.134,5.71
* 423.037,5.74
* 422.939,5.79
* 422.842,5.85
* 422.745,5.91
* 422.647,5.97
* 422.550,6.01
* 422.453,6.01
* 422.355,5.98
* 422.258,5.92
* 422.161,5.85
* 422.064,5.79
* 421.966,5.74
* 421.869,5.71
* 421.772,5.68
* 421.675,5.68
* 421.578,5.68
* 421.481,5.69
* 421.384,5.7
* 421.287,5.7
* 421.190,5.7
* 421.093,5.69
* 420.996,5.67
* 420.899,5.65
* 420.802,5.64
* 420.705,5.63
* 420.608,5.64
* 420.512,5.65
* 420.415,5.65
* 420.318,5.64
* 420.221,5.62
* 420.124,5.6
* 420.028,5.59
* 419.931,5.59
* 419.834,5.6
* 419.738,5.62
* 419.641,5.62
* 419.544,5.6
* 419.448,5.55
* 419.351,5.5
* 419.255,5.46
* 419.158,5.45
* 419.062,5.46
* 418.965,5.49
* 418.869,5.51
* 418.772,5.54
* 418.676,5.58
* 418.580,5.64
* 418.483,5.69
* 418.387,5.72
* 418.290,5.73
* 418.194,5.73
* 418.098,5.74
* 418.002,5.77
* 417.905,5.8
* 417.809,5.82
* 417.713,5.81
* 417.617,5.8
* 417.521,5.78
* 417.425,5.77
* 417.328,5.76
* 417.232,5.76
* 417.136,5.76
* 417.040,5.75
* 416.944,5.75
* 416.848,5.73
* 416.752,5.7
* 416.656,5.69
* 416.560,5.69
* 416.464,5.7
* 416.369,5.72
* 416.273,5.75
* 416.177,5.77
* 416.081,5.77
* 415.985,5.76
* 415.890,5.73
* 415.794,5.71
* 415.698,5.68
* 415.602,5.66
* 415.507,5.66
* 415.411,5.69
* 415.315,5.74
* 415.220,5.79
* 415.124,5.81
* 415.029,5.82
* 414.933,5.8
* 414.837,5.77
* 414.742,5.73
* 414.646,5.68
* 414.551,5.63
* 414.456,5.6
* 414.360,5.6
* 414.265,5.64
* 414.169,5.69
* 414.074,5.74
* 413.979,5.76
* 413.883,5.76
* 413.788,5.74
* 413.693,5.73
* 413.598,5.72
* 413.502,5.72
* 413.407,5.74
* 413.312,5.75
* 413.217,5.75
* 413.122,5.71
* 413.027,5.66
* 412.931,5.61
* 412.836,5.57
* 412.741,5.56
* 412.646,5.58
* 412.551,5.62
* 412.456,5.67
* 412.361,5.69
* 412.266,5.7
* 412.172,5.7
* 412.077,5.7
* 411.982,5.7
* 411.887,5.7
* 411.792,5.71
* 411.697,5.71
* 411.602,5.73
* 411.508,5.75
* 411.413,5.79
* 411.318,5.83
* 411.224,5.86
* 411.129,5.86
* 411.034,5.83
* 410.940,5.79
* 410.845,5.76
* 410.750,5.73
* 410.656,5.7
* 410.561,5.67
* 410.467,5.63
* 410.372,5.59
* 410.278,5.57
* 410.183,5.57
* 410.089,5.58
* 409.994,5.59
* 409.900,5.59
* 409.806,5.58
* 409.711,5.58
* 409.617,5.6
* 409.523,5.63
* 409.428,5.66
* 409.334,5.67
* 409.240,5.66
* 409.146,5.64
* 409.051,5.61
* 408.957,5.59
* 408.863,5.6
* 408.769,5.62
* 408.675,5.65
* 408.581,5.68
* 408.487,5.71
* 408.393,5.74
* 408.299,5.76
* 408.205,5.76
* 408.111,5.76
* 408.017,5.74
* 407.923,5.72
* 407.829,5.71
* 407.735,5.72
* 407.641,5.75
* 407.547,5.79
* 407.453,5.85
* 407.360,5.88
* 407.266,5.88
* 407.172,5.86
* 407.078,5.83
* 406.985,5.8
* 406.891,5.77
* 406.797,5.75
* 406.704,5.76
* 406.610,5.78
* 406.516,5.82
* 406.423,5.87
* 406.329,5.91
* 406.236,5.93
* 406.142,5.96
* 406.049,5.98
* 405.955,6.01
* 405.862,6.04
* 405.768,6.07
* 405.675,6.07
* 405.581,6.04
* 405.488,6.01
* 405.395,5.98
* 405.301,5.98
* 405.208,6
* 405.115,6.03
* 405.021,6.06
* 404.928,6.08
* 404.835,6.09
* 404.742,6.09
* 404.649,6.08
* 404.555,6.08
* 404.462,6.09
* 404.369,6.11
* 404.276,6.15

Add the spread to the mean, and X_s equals 5.94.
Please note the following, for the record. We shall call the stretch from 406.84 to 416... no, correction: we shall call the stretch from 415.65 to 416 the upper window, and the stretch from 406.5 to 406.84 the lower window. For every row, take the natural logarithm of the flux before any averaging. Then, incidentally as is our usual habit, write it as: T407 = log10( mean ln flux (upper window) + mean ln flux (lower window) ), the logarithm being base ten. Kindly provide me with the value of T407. 0.544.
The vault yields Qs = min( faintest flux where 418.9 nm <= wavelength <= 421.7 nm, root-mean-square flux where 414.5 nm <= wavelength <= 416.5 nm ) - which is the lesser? 5.450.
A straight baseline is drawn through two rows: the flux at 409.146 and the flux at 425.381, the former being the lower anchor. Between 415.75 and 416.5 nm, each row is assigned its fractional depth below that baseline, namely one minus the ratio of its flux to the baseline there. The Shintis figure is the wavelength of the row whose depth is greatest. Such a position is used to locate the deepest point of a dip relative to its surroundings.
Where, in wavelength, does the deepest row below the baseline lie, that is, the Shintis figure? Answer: 416.464 nm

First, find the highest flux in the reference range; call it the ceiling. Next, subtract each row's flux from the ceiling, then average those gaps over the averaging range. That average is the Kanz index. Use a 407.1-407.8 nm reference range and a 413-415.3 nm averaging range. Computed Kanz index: 0.157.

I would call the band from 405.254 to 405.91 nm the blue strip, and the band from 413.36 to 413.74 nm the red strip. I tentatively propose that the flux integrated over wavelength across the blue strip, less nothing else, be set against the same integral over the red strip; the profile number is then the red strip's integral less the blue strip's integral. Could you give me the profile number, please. -1.8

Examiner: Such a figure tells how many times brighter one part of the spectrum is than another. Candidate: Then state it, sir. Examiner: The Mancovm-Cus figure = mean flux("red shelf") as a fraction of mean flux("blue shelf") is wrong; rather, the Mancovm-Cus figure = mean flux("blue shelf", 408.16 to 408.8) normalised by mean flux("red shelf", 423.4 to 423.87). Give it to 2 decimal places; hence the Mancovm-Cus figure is 0.98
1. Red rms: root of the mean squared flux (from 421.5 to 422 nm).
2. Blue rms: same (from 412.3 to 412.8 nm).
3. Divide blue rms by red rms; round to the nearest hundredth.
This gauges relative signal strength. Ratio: 0.99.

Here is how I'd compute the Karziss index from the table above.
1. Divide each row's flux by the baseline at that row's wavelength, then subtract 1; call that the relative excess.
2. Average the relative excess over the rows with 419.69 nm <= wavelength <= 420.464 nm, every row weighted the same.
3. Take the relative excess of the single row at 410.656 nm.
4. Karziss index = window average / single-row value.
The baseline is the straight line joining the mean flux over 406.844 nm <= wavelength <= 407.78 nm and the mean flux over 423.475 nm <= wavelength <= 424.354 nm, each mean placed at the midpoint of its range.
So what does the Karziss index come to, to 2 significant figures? 1.9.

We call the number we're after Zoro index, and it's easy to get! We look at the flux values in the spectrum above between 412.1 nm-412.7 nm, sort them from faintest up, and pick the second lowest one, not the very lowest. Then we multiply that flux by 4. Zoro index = 22.5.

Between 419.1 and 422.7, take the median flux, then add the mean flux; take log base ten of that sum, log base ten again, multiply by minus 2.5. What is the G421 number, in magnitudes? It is -0.058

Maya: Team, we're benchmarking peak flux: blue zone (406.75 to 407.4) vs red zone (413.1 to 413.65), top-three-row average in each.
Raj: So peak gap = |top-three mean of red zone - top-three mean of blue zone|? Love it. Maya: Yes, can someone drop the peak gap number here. 0.13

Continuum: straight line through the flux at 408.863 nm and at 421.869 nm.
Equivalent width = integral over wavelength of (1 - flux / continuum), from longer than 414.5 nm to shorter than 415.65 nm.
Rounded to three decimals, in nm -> -0.016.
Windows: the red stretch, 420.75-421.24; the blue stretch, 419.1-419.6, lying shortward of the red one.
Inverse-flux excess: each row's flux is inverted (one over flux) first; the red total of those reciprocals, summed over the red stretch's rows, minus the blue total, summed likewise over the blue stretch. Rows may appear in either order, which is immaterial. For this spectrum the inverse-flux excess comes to -0.025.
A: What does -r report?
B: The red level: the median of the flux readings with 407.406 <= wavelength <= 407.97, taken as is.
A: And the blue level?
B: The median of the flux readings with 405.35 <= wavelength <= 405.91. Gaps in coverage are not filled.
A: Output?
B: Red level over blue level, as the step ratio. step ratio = 0.95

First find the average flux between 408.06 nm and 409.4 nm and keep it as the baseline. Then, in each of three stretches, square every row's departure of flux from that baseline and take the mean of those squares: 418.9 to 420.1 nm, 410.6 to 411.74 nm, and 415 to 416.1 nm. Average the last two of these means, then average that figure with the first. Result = 0.016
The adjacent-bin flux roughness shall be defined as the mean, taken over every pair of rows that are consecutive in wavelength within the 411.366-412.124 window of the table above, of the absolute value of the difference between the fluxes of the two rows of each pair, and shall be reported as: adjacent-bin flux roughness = 0.013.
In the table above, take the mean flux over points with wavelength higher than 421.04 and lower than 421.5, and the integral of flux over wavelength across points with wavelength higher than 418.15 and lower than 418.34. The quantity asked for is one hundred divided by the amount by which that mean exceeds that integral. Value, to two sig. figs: 22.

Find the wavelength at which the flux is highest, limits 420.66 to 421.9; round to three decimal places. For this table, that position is 421.869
